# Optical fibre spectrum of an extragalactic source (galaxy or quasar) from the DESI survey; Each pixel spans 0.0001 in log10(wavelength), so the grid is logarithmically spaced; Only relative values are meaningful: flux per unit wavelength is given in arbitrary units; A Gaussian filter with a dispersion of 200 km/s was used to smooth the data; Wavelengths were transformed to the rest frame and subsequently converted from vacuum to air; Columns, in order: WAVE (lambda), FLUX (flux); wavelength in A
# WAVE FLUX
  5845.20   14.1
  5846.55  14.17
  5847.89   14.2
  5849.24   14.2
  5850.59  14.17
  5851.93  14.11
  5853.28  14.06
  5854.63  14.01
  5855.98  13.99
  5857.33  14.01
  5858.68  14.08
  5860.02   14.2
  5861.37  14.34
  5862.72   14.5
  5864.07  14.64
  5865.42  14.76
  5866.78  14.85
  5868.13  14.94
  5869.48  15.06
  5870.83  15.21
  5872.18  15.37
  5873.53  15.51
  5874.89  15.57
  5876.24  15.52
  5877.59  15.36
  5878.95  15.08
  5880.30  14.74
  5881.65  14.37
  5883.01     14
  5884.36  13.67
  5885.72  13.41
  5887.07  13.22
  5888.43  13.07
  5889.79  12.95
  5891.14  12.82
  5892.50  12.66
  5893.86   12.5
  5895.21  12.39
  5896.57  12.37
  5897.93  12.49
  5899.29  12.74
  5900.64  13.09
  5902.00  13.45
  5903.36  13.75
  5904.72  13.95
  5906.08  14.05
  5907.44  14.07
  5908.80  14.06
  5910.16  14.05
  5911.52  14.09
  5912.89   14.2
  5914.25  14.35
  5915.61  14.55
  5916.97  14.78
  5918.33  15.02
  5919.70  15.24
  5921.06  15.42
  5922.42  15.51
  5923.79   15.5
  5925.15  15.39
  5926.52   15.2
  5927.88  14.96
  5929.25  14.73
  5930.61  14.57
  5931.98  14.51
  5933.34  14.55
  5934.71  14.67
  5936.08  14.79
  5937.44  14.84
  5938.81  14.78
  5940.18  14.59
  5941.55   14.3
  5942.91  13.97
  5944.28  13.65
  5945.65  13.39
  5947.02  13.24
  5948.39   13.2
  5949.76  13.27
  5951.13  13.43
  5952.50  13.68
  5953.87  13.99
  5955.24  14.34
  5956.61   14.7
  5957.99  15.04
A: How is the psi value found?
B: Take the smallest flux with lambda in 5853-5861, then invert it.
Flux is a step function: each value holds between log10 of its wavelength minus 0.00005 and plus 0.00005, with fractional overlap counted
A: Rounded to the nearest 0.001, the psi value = 0.071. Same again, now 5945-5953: 0.076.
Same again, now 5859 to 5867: 0.070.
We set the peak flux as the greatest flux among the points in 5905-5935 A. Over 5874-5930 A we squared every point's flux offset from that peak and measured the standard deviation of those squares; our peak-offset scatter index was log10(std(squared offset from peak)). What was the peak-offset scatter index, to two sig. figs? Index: 0.50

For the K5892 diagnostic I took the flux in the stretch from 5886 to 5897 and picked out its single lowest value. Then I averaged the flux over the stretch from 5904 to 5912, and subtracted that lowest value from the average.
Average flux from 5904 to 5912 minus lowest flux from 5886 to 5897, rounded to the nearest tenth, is 1.7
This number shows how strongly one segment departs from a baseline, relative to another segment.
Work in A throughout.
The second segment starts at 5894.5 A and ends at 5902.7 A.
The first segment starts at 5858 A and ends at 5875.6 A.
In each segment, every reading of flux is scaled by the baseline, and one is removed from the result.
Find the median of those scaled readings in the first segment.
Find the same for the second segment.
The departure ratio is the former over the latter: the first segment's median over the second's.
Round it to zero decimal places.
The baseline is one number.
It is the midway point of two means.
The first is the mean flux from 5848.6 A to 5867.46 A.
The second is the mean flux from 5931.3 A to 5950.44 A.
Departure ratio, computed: 0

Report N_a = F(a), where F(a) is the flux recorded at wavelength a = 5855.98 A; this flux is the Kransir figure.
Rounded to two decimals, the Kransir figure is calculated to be 13.99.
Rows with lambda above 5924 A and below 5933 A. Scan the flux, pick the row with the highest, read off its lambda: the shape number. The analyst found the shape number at 5925.15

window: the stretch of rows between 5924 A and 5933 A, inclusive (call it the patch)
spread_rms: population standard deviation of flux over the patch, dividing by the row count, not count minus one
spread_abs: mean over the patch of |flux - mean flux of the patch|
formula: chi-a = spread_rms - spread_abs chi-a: 0.032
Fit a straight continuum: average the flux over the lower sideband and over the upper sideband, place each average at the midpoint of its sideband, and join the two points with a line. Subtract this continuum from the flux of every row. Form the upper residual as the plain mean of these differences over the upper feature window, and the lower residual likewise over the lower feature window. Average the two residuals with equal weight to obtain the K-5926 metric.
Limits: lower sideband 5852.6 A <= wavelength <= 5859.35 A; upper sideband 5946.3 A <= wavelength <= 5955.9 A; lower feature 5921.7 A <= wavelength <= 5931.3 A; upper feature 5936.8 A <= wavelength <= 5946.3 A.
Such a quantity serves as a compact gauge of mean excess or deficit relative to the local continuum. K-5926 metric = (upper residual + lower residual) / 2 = 1.0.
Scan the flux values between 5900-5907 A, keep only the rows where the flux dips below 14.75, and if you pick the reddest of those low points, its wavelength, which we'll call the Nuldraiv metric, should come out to 5906.08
